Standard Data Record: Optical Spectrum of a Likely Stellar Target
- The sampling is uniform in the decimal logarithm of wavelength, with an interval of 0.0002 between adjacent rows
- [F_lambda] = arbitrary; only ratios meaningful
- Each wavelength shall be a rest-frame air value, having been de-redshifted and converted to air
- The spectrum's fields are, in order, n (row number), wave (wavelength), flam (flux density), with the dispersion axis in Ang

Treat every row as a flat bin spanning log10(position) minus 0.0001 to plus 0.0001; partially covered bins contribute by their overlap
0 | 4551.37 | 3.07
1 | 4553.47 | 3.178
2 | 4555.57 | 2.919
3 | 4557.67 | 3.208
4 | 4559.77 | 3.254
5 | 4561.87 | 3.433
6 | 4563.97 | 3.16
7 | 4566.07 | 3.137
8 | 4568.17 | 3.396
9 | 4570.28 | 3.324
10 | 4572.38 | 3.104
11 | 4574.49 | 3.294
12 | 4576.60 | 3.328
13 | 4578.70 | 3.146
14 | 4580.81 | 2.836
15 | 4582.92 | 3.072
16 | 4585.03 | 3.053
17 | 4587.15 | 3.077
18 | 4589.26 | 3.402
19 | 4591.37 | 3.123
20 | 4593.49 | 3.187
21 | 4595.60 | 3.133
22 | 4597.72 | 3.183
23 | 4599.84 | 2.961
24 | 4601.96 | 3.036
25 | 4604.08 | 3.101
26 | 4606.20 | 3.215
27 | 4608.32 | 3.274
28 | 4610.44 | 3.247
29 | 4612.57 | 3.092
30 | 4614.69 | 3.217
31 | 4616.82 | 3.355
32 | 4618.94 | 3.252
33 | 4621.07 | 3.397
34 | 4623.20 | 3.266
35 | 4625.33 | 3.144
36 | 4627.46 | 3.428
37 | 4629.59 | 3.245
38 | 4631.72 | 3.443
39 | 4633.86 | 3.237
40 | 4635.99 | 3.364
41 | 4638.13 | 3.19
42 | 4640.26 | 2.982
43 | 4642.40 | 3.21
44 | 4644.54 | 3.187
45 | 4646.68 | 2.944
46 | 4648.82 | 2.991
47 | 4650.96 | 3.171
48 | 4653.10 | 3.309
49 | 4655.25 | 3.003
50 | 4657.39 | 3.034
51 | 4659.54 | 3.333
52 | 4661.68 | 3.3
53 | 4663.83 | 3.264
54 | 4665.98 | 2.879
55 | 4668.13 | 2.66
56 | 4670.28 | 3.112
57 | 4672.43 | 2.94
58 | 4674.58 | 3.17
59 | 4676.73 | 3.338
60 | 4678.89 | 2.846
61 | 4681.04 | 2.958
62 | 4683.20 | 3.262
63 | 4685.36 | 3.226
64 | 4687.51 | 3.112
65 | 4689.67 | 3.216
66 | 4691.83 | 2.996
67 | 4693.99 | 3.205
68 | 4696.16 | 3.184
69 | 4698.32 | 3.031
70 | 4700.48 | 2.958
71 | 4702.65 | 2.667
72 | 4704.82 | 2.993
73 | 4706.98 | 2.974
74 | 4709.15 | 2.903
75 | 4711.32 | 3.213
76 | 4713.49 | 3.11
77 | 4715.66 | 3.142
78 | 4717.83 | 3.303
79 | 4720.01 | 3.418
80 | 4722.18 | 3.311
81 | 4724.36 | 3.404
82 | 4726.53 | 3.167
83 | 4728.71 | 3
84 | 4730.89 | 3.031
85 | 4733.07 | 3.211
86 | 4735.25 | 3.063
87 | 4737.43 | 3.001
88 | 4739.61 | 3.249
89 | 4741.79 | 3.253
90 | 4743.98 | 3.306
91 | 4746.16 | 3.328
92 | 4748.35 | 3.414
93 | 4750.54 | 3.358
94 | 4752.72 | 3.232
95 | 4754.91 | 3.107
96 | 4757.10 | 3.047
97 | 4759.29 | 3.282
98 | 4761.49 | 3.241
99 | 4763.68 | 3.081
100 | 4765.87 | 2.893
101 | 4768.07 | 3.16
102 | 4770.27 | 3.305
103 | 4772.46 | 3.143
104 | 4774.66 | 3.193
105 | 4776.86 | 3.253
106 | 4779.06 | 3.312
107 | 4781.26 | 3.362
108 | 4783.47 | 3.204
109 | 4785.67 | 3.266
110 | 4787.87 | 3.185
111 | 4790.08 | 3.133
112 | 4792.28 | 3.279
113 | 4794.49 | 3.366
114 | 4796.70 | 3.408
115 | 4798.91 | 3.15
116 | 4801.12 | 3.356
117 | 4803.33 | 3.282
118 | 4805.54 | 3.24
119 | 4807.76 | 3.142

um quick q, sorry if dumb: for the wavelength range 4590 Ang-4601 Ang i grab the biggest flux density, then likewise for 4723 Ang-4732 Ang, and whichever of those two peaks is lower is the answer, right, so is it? 3.19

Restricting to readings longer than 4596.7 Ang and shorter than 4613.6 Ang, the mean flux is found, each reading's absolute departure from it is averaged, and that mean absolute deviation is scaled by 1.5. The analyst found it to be 0.14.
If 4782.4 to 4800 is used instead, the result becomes 0.12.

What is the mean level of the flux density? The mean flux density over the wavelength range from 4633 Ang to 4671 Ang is 3.12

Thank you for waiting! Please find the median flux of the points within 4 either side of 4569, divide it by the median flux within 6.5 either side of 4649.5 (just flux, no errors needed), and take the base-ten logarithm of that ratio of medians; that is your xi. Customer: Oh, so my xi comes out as 0.020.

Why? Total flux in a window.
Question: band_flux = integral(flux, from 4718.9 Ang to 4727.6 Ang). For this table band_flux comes 28.9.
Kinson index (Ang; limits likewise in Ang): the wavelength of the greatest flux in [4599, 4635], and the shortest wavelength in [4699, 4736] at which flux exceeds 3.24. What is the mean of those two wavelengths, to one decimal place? 4674.8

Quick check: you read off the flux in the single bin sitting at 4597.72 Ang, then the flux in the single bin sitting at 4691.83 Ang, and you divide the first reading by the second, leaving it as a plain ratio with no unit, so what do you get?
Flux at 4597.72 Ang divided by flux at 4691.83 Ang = 1.06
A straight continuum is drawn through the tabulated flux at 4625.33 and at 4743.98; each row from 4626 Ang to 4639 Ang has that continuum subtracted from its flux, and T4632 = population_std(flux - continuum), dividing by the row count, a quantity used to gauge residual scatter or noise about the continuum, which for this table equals 0.101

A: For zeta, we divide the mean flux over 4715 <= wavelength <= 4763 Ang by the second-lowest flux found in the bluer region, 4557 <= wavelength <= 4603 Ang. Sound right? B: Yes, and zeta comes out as 1.09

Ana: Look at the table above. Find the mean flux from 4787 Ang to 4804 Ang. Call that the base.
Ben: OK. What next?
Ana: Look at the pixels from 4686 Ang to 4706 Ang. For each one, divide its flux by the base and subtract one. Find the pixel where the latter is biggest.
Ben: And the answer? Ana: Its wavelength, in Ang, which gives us 4689.67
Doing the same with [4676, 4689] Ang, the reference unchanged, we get 4676.73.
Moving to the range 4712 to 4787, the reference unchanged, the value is 4720.01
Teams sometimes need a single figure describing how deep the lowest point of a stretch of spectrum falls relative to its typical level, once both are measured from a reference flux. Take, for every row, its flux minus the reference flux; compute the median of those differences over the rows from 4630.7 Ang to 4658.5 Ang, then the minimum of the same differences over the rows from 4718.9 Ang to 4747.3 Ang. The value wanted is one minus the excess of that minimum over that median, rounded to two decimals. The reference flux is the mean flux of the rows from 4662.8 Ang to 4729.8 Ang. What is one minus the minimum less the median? 1.19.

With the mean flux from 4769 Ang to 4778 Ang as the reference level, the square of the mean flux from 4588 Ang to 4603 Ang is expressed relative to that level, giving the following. 3.07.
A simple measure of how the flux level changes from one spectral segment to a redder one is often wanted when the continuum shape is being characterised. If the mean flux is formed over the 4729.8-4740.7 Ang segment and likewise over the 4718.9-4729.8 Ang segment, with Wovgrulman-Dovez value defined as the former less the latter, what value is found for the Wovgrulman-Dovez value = -0.15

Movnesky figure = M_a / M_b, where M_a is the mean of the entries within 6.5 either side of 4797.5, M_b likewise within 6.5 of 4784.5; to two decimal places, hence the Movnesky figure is 1.02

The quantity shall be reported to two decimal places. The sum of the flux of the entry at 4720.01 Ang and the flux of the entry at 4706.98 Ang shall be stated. 6.39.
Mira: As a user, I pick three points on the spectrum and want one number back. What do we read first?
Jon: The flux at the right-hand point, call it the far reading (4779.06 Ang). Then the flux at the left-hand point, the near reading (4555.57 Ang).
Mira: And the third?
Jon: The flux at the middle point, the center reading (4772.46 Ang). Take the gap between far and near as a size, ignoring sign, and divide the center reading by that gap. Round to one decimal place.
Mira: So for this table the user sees 8.0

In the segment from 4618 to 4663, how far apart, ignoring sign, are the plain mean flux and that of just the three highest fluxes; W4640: 0.21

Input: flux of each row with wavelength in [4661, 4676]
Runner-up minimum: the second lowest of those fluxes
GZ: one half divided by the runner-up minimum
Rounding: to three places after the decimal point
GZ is 0.174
